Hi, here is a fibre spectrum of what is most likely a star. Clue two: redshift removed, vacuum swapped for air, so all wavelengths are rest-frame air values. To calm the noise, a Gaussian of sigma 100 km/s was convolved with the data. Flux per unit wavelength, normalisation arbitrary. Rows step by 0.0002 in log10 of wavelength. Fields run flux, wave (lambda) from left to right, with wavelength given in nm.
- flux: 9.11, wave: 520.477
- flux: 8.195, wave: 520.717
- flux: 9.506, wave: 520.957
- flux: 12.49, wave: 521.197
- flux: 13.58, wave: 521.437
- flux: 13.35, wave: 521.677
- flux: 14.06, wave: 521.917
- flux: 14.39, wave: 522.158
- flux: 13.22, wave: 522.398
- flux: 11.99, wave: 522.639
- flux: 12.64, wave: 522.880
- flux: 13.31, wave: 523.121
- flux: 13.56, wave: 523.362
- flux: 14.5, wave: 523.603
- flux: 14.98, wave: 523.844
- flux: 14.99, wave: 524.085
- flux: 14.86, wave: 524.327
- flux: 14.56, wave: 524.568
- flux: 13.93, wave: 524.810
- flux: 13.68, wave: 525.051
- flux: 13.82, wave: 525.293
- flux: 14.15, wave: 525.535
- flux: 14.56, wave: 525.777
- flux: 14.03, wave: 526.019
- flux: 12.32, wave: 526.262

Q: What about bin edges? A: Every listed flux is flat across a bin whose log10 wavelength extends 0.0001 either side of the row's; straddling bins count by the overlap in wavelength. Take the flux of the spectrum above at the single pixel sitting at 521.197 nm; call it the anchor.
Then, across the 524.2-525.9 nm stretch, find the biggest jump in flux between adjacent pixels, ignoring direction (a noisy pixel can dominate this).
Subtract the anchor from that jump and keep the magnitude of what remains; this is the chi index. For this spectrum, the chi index 11.9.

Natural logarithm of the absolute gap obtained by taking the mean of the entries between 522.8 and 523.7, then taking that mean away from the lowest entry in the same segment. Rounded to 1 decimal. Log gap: -0.1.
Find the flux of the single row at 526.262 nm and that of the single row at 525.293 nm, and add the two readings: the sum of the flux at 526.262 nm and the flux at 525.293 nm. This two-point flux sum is 26.1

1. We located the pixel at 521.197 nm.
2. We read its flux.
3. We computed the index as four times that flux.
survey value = 50.0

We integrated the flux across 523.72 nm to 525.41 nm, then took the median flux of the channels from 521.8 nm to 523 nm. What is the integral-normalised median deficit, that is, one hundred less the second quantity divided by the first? 99.5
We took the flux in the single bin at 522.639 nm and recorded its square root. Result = 3.46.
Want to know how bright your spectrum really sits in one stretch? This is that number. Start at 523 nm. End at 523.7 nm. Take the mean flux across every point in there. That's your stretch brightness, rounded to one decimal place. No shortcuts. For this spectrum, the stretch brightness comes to 13.8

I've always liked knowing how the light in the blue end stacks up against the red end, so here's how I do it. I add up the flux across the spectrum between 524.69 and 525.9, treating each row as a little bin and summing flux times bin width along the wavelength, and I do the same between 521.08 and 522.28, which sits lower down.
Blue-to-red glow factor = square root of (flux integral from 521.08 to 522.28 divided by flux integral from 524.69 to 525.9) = 0.980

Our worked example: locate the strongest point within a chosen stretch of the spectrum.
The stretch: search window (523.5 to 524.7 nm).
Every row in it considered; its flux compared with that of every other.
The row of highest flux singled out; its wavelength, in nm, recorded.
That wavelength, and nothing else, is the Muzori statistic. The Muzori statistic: 524.085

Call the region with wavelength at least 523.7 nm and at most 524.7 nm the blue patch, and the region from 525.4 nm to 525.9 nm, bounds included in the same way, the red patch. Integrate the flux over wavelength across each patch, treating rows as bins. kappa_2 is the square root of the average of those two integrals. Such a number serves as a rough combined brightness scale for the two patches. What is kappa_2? 3.3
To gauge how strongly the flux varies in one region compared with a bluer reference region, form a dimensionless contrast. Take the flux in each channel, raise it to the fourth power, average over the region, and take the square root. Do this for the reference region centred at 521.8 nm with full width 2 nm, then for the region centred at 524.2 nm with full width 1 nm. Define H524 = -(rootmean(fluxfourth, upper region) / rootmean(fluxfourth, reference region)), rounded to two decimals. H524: -1.30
